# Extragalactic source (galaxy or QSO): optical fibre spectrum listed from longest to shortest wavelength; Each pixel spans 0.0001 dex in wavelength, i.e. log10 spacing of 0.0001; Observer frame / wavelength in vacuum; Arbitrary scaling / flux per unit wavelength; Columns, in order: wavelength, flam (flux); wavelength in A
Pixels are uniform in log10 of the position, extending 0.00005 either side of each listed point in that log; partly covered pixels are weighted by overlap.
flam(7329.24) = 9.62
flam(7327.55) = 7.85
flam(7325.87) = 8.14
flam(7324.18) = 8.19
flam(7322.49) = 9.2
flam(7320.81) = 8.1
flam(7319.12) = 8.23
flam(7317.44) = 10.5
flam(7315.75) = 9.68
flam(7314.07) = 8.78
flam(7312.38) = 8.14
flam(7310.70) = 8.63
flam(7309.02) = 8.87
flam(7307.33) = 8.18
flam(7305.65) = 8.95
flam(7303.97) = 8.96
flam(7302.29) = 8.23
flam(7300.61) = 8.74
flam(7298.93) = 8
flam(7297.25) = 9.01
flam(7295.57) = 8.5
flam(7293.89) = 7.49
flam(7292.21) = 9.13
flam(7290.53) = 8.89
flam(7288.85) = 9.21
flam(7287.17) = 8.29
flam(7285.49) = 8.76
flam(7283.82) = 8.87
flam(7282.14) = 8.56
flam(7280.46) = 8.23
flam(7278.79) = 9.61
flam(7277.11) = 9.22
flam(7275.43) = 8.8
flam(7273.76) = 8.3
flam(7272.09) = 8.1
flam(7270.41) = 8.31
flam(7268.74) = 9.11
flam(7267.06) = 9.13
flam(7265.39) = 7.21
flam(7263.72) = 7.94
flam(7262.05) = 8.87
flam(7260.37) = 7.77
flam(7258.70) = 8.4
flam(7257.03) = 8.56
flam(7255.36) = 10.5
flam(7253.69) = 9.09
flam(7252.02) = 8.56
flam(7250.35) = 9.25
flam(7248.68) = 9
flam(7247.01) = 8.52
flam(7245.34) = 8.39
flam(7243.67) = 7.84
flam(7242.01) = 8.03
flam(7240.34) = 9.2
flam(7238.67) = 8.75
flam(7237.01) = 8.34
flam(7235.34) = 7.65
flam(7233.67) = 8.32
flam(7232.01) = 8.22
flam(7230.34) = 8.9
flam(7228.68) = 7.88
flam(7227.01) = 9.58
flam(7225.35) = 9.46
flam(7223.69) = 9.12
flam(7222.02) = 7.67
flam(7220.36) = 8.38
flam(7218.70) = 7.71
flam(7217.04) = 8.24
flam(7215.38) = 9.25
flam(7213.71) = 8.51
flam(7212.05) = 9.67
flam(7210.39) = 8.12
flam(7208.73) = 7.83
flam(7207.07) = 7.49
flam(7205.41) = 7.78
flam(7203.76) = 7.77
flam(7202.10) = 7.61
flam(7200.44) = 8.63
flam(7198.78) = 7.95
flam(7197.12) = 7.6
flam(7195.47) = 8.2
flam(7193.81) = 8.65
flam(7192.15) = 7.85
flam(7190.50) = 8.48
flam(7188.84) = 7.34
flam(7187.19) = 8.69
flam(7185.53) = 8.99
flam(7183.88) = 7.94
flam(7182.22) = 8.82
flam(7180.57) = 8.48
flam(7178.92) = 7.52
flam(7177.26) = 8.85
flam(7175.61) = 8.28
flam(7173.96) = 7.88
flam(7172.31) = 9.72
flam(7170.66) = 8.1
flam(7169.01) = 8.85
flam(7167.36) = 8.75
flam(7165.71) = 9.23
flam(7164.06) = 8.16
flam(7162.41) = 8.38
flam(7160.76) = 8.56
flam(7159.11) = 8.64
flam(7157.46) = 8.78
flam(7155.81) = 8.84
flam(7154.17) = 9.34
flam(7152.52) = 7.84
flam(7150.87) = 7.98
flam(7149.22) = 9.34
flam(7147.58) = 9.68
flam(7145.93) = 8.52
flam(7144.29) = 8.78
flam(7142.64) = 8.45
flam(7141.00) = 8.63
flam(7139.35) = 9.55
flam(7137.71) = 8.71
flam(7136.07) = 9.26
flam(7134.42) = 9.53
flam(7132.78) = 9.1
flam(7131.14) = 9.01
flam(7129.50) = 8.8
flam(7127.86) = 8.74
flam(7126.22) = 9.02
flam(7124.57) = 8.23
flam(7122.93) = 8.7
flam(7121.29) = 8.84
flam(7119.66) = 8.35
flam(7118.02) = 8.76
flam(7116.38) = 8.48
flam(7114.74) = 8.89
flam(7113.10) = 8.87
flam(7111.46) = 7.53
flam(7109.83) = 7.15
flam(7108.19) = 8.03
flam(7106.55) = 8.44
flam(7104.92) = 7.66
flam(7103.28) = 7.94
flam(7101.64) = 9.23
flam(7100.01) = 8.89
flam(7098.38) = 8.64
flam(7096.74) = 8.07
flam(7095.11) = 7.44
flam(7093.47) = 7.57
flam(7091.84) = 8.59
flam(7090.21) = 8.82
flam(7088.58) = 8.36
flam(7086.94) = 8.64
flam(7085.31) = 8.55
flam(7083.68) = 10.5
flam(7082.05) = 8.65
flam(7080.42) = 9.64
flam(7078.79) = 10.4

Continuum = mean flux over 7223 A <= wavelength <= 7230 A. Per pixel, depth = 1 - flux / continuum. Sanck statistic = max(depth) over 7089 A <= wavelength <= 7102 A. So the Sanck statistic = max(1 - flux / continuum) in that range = 0.17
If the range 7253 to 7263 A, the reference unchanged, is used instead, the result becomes 0.14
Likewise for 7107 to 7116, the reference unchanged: 0.21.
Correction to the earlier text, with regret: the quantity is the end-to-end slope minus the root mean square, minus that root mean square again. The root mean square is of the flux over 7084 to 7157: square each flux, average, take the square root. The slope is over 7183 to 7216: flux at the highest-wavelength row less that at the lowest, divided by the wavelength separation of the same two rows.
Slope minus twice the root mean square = -17.2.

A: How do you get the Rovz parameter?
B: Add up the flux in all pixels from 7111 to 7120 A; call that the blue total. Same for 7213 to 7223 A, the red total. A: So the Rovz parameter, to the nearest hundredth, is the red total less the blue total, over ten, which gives -0.11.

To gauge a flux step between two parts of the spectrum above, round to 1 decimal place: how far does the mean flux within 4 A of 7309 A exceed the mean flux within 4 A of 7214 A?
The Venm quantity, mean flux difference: -0.2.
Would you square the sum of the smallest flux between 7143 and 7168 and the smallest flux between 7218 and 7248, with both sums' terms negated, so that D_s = 240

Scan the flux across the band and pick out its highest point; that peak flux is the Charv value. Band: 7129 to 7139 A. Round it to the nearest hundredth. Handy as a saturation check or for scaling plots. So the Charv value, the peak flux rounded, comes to 9.53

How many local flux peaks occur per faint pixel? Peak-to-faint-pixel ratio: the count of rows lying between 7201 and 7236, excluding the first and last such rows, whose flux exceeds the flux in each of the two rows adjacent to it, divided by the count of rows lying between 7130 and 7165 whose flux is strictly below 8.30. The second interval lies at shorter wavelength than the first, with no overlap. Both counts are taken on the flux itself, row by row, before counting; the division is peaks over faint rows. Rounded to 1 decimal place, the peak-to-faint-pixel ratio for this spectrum 2.3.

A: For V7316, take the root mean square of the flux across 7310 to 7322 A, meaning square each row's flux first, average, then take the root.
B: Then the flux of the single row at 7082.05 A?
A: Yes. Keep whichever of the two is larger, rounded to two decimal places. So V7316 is 8.91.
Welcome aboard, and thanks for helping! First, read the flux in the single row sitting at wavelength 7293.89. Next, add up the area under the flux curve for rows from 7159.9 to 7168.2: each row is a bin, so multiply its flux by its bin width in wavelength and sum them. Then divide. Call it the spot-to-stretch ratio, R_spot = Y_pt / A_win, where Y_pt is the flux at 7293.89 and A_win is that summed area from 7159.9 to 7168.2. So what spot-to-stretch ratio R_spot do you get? 0.105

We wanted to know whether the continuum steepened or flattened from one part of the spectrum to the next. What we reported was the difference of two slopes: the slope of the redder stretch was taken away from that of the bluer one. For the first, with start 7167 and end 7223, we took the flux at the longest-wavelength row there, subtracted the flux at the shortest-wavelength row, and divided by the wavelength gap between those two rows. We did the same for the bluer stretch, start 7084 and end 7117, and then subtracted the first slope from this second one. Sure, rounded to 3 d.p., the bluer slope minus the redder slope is 0.018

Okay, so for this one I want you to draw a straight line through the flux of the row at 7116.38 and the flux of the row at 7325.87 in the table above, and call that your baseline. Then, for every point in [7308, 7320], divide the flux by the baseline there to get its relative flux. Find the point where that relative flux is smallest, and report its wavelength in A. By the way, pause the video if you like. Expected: 7312.38 A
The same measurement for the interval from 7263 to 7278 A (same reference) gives 7265.39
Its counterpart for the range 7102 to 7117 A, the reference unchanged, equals 7109.83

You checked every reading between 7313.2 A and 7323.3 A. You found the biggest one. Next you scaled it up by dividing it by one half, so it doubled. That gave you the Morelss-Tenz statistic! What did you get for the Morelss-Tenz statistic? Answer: 21.0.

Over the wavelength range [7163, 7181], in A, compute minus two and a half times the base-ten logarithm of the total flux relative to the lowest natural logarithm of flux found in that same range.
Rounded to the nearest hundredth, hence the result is -4.17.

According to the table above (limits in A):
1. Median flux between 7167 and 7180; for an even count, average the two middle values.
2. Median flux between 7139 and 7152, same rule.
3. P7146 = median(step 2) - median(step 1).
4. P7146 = 0.2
